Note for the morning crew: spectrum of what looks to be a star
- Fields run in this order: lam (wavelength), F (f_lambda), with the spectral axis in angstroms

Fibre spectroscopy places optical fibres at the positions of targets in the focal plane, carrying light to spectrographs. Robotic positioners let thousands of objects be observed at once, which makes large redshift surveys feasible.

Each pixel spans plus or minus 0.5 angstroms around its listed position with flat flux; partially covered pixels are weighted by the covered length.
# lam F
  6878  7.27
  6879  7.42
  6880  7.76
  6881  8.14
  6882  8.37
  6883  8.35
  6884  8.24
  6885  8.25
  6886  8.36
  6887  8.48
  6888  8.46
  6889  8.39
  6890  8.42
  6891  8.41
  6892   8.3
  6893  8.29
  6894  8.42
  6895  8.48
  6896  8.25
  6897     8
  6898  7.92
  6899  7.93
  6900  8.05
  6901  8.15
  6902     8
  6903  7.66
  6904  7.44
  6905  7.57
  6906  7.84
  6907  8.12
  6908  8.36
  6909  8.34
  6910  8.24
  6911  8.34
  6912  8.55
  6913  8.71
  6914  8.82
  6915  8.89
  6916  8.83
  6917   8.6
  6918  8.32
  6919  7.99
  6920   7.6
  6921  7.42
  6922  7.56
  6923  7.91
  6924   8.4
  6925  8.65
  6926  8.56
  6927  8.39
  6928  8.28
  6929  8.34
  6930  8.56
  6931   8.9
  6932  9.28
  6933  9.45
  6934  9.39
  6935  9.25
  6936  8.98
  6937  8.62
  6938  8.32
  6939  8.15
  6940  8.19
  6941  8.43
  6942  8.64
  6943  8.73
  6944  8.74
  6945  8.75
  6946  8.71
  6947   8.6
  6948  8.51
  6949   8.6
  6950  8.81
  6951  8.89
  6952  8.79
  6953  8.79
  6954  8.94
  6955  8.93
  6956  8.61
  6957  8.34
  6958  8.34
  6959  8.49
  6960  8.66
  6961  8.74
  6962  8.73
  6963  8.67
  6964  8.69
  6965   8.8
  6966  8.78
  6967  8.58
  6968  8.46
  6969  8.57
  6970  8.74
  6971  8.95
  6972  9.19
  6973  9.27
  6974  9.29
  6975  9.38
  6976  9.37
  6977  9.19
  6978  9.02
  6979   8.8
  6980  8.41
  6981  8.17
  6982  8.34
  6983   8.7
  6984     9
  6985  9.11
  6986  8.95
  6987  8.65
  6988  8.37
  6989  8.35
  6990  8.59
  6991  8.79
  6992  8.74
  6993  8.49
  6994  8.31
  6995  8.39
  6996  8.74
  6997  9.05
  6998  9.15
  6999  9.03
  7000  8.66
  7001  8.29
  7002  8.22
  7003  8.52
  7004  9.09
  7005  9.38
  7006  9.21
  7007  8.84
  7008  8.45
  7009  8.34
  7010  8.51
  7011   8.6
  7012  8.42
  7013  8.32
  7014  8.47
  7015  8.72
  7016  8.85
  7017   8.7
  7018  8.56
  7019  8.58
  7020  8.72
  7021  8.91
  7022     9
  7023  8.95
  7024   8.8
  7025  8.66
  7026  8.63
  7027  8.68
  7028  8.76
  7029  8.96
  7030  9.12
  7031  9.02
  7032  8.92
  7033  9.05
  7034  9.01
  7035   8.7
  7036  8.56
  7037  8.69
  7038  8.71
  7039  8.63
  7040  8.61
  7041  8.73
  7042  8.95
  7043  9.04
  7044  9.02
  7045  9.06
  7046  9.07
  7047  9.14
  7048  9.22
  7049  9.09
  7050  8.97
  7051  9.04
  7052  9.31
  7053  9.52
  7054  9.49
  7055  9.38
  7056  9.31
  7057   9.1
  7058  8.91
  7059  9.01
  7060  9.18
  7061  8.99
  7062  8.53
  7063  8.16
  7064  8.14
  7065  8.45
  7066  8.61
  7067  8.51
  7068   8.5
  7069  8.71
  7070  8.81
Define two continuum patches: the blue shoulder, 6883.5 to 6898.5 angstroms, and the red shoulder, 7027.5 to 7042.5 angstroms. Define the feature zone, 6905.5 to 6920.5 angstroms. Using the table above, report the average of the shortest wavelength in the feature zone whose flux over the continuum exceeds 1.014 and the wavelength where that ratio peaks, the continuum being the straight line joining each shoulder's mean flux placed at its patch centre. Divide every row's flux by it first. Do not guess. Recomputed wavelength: 6913.5 angstroms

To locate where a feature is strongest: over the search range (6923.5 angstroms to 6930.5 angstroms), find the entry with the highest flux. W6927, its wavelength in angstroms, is 6925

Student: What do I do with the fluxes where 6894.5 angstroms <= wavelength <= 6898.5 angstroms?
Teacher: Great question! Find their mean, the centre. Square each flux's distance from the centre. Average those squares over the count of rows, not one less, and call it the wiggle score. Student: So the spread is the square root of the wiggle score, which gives 0.220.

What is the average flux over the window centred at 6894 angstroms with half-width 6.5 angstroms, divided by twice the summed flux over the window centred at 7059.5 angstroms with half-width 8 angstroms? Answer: 0.029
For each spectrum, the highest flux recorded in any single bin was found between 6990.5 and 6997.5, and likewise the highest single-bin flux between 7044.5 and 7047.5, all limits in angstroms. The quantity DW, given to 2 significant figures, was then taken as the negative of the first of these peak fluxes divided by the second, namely -0.99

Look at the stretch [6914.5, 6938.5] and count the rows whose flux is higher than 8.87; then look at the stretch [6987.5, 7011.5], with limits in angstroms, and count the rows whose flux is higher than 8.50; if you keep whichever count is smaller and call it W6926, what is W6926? 7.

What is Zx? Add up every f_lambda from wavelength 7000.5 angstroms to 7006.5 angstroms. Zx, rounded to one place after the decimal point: 52.7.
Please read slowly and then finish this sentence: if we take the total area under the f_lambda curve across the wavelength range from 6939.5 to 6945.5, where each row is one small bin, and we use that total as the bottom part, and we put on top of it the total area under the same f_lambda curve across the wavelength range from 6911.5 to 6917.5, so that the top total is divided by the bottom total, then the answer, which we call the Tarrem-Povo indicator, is 1.02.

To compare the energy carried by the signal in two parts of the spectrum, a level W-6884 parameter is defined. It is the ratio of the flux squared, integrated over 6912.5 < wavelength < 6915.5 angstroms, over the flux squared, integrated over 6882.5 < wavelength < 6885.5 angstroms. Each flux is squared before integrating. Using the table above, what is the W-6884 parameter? 1.13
